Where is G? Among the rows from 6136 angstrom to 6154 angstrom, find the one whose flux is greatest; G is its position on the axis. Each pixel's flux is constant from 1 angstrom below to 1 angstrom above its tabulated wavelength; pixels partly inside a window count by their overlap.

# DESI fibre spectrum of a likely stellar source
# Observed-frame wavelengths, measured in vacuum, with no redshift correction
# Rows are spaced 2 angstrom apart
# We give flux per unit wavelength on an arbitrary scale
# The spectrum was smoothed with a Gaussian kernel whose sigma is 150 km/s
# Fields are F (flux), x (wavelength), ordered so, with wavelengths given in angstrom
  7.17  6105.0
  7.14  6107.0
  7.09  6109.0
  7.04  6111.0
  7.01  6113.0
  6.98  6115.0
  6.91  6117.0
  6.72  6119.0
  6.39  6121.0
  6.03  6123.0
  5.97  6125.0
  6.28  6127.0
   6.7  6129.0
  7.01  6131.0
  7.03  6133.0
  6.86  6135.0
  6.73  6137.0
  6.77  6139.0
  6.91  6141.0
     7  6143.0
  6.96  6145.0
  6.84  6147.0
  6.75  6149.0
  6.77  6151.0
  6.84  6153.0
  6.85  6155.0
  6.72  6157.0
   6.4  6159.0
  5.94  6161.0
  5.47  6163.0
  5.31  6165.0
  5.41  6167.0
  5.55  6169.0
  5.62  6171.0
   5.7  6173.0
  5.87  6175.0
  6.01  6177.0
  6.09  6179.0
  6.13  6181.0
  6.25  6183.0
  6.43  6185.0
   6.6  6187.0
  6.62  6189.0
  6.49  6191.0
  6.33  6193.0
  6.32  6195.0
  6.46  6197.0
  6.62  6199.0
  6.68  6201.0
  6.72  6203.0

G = 6143.0 angstrom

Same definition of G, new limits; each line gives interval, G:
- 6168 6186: 6185.0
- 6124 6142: 6133.0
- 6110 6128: 6111.0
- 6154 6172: 6155.0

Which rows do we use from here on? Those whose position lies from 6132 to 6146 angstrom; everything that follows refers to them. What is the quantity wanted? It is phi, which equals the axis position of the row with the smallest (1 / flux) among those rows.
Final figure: 6133.0 angstrom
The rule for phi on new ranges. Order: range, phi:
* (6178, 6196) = 6189.0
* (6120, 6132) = 6131.0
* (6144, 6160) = 6145.0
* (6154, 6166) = 6155.0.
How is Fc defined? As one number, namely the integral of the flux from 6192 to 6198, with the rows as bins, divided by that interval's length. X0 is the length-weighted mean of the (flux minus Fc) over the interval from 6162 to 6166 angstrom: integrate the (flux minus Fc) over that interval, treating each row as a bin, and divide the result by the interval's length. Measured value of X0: -0.98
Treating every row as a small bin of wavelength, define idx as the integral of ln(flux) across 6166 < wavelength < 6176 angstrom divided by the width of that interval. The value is 1.73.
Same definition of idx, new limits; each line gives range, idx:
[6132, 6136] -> 1.94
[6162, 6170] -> 1.69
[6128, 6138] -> 1.93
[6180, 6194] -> 1.86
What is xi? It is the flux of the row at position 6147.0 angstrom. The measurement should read 6.84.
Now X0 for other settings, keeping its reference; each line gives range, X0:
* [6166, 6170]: -0.89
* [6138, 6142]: 0.47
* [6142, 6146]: 0.61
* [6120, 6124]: -0.16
